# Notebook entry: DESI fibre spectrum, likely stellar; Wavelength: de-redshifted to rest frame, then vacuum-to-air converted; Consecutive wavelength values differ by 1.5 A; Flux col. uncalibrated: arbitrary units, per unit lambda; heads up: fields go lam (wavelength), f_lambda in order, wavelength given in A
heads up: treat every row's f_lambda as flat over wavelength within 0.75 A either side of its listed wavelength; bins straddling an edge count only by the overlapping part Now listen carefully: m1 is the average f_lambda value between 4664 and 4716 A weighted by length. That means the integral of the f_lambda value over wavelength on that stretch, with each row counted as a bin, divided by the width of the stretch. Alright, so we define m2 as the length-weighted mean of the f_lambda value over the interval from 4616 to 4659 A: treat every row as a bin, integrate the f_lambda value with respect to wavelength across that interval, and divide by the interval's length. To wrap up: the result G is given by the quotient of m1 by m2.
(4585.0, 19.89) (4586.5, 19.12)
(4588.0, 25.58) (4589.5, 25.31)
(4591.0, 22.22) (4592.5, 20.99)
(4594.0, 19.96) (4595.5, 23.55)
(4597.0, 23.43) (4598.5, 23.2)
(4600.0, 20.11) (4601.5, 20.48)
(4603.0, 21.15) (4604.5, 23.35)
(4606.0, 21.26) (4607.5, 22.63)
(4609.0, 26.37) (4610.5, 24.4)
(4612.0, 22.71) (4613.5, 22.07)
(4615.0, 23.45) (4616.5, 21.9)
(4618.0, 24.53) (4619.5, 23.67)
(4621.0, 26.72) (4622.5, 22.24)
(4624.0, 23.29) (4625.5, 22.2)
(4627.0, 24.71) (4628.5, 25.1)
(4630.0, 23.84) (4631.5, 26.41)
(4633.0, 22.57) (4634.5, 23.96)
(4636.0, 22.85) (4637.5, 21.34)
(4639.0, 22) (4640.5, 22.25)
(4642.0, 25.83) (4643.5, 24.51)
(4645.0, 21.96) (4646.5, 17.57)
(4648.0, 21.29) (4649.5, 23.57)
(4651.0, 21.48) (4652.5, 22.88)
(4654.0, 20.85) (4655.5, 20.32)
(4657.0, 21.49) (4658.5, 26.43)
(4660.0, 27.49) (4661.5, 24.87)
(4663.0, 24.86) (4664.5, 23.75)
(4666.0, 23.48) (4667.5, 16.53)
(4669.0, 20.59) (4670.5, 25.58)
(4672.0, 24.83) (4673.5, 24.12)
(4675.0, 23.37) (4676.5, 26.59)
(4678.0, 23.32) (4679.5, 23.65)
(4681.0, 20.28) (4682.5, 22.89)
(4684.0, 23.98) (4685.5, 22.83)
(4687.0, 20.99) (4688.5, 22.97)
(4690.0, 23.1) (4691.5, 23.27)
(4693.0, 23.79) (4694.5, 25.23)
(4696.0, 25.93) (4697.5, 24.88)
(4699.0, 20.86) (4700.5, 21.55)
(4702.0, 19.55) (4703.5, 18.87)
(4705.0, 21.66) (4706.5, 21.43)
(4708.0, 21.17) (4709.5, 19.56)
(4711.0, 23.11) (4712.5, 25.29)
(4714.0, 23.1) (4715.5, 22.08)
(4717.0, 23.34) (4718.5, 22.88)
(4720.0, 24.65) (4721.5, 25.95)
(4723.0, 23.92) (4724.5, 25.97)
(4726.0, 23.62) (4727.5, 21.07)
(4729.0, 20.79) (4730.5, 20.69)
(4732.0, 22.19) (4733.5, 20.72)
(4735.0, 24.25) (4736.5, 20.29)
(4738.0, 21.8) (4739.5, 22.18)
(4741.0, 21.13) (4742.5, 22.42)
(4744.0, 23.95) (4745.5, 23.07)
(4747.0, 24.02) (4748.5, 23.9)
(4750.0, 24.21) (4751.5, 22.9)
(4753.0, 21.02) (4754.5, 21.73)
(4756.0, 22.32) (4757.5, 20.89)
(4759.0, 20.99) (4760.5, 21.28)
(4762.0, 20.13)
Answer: 0.99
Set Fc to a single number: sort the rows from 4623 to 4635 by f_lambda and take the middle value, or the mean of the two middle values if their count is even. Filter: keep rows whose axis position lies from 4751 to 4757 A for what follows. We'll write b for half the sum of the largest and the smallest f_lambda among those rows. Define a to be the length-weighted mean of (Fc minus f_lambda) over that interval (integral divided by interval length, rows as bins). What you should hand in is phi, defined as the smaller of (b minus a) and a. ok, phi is 2.0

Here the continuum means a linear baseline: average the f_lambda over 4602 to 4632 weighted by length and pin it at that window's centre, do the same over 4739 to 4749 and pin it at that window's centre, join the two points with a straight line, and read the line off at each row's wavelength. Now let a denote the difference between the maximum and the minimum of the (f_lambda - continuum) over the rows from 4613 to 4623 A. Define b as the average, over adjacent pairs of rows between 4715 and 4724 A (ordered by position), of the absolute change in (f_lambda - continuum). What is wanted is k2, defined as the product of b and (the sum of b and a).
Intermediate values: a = 5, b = 1.4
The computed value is 8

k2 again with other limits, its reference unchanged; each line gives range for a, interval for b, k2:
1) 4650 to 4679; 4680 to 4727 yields 19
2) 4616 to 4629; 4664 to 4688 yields 17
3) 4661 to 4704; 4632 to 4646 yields 18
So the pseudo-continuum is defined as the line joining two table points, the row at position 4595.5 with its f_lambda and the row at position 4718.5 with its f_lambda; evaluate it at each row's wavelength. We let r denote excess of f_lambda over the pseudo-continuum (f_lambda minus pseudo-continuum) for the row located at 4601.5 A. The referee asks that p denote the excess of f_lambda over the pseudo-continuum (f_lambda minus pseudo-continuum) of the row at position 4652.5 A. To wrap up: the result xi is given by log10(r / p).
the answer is 0.93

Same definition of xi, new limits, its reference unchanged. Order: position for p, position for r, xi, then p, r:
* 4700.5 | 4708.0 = 0.09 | -1.4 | -1.8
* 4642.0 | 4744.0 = -0.32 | 2.5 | 1.2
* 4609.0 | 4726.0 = -0.57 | 2.9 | 0.8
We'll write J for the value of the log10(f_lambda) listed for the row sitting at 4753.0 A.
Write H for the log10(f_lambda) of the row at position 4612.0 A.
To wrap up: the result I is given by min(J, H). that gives 1.32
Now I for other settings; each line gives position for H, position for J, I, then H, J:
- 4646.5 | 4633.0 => 1.24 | 1.24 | 1.35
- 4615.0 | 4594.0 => 1.30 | 1.37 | 1.30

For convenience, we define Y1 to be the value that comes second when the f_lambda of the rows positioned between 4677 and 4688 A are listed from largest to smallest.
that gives 23.65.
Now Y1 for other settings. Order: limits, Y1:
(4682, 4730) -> 25.95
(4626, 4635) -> 25.1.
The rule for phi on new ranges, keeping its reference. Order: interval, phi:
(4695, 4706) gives 1.9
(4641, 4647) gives 1.2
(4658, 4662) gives -2.4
